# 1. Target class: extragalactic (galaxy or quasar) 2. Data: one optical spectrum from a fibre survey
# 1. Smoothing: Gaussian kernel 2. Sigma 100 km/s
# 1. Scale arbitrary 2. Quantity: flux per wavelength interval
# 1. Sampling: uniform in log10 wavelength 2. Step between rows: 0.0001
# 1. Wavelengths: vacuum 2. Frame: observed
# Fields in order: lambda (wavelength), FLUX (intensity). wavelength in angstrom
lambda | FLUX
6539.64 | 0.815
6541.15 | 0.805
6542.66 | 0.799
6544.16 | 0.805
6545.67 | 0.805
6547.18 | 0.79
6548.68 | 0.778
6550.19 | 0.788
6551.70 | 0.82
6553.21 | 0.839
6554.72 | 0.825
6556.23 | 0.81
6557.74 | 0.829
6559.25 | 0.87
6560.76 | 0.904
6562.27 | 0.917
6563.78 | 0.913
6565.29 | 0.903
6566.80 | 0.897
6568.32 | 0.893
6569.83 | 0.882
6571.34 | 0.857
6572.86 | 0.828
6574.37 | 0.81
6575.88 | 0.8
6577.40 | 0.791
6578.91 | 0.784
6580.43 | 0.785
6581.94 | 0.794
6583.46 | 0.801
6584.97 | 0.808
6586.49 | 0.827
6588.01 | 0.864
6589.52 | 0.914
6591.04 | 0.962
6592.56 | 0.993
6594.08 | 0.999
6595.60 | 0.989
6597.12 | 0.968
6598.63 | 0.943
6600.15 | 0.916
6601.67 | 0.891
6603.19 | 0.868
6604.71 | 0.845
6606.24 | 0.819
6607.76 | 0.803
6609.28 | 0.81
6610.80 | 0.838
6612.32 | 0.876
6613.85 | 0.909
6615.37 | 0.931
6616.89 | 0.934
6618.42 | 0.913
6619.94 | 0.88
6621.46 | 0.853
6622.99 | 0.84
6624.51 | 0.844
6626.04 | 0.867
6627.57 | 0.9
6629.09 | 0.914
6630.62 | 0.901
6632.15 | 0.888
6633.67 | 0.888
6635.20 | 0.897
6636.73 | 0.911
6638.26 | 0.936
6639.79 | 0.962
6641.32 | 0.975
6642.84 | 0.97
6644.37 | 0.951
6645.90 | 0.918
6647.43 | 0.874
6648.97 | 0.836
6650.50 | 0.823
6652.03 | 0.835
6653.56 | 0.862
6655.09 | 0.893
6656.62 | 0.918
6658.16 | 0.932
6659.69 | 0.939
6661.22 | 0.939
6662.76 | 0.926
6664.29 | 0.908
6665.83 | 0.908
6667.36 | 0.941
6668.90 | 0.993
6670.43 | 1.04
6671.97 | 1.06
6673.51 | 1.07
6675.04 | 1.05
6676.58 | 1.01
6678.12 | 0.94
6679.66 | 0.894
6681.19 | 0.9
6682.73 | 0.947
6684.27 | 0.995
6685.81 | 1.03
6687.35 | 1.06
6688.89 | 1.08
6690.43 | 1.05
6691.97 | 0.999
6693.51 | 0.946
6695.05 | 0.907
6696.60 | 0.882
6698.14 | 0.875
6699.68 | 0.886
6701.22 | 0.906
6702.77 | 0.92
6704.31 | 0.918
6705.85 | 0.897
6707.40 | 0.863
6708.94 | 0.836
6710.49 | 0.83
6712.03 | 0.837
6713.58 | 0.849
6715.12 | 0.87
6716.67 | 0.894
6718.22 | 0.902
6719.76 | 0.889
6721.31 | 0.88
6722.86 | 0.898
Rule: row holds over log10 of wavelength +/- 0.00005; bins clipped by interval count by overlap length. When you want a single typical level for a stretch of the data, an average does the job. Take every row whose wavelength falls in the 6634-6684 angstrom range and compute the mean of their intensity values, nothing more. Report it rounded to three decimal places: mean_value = 0.936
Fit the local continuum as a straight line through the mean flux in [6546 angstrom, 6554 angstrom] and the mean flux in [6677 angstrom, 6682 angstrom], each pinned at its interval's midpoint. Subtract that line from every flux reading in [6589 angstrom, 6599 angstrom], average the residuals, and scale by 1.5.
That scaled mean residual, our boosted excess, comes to 0.19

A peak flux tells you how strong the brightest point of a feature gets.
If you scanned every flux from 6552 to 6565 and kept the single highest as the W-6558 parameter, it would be 0.917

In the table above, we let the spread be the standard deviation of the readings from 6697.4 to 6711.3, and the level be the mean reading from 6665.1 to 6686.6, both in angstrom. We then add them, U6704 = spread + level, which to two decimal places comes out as 1.02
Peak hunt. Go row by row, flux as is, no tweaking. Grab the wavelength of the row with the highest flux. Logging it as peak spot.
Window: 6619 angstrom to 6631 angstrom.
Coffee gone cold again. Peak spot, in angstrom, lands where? 6629.09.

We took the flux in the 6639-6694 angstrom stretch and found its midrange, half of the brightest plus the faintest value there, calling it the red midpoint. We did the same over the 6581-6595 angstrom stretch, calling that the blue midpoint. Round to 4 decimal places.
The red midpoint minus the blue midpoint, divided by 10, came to 0.0055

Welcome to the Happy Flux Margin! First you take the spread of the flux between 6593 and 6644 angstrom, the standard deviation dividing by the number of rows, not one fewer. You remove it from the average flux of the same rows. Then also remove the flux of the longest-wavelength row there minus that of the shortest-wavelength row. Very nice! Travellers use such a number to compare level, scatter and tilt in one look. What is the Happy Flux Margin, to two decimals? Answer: 0.88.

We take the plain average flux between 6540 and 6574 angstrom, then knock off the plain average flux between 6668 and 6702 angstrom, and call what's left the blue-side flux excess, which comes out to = -0.135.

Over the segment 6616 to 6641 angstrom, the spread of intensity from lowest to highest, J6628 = 0.12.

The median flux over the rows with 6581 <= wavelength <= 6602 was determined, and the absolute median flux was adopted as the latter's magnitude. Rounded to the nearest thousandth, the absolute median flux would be 0.915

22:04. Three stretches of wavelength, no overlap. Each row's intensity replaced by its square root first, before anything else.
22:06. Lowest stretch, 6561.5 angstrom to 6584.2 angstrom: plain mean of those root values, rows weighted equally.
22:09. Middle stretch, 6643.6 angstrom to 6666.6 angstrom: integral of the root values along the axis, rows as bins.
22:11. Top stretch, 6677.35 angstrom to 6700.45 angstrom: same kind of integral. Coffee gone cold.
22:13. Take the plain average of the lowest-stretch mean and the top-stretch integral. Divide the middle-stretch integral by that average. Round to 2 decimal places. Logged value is 1.85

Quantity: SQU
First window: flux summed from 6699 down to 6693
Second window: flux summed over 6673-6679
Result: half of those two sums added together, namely 3.8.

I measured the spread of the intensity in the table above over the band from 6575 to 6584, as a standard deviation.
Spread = 0.007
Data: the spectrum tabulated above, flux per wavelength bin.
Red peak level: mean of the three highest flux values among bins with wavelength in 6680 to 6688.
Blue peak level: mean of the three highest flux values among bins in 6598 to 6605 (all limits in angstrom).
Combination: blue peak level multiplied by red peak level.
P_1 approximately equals 0.94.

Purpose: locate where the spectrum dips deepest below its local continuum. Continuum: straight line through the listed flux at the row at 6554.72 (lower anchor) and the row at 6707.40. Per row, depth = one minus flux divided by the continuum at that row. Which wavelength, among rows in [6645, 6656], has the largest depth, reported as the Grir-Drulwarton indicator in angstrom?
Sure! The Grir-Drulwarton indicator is 6650.50 angstrom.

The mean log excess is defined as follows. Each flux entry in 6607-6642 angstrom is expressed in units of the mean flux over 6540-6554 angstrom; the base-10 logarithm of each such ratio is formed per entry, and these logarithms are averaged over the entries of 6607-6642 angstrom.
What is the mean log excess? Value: 0.044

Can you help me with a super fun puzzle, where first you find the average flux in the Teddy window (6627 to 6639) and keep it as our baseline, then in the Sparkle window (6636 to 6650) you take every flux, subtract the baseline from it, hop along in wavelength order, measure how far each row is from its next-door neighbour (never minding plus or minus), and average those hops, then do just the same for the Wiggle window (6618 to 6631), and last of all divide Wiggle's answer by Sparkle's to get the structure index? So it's 0.79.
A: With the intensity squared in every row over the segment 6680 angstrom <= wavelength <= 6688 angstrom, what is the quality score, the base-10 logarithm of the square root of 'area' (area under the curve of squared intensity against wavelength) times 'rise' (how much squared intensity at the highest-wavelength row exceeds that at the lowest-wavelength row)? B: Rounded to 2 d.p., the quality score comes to 0.19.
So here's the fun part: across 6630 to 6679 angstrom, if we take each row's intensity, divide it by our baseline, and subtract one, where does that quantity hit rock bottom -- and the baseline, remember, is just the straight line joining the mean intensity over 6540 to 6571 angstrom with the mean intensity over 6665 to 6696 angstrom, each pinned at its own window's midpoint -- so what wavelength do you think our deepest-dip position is 6650.50 angstrom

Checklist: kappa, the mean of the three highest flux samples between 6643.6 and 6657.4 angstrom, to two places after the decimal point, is 0.93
